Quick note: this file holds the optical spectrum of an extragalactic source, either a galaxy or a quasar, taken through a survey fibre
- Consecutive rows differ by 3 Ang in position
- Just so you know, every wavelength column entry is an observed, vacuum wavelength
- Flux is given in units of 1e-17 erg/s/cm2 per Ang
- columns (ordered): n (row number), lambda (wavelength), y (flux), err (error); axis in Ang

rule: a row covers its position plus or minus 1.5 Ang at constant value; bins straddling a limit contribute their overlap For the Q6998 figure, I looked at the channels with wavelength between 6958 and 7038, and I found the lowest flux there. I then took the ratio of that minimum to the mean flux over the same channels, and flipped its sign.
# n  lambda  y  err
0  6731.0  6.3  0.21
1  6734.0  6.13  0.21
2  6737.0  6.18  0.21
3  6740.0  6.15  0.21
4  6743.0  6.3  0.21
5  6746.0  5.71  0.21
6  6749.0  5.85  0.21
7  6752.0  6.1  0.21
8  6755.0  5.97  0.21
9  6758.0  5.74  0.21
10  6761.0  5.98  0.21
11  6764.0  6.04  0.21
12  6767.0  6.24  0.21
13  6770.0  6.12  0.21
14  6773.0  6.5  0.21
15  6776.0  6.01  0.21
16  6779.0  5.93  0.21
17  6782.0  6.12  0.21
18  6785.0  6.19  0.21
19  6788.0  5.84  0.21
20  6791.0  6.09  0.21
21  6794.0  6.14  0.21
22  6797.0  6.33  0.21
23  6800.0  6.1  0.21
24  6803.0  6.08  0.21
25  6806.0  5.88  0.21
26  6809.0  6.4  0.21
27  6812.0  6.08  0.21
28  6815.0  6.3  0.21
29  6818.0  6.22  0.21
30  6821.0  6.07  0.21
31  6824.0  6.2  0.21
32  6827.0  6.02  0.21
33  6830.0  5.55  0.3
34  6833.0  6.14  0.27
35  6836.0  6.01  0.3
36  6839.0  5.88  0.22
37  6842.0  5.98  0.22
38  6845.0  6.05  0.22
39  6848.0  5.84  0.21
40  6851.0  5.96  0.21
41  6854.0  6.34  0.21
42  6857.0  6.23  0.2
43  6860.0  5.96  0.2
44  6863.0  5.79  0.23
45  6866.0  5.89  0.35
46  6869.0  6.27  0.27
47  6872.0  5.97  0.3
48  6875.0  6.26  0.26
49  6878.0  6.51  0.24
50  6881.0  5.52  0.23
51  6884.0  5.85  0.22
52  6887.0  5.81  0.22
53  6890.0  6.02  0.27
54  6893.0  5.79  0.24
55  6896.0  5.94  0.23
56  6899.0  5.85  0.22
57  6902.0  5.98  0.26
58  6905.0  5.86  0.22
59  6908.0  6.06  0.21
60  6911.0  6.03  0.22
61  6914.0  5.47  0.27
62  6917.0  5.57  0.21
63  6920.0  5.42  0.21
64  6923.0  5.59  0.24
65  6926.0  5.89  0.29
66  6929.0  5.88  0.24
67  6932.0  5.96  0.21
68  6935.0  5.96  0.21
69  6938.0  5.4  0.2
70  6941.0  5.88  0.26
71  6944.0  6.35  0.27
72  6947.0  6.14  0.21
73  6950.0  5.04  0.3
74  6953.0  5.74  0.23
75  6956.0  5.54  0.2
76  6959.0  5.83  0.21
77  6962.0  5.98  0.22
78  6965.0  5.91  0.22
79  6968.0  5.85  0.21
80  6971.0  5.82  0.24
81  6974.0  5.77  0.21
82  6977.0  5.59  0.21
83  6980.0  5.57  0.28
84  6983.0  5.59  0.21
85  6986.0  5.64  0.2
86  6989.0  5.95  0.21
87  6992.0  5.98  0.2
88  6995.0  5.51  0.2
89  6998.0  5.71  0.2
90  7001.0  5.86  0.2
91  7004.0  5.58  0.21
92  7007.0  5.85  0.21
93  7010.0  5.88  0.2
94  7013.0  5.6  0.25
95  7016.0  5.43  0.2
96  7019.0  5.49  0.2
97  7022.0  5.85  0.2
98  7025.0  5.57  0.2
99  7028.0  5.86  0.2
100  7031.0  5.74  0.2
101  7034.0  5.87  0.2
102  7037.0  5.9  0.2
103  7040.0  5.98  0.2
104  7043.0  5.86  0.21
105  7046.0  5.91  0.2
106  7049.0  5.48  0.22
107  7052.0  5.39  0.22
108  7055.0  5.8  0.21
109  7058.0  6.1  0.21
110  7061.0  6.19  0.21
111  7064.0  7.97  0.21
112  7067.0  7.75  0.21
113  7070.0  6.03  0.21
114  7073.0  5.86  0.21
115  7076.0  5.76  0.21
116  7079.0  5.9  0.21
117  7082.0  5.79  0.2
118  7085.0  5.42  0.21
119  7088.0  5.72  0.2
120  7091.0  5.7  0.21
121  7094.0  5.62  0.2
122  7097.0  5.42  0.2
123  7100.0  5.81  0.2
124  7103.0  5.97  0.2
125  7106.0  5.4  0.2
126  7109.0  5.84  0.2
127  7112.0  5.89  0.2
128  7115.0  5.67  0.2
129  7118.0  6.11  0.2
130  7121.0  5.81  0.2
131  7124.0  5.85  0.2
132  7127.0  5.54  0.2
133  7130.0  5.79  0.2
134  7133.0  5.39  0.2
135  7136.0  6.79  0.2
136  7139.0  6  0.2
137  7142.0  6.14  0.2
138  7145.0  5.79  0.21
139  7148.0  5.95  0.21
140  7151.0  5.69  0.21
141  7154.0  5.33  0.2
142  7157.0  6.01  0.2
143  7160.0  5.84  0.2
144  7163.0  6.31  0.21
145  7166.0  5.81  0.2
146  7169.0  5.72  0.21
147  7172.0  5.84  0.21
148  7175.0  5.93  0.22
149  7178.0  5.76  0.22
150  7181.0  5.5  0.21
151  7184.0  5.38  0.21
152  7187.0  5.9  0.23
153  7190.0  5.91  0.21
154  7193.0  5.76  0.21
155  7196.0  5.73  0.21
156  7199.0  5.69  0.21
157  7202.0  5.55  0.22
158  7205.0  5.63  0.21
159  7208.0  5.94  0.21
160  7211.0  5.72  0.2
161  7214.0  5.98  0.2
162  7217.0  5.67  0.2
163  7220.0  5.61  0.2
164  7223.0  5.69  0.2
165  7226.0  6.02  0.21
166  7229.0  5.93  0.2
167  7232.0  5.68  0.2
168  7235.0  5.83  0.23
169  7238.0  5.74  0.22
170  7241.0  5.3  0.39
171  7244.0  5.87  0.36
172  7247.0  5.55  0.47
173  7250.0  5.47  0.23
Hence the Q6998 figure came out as -0.945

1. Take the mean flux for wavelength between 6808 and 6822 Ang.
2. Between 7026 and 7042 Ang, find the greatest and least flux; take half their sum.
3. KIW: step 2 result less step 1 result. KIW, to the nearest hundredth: -0.35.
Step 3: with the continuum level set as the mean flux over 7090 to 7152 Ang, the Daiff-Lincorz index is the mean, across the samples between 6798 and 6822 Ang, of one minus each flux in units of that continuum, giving -0.06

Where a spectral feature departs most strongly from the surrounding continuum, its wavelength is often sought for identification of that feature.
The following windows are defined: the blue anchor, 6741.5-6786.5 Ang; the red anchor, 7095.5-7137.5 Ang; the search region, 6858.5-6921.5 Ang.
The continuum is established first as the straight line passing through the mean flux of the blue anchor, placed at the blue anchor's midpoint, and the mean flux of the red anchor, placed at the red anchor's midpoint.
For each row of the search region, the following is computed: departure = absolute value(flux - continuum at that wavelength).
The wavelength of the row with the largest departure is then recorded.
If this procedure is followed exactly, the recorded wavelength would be 6878.0 Ang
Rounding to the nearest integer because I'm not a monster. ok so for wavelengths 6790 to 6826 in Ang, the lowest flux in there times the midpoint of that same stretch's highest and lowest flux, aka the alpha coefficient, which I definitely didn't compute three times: 36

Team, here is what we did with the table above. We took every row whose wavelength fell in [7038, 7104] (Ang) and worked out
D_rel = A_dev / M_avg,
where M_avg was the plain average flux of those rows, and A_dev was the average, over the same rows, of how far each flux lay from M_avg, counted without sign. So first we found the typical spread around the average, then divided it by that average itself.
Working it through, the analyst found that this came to 0.064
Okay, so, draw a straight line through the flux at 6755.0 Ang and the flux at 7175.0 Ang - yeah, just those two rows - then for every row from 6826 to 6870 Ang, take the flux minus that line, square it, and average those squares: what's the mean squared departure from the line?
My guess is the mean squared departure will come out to 0.039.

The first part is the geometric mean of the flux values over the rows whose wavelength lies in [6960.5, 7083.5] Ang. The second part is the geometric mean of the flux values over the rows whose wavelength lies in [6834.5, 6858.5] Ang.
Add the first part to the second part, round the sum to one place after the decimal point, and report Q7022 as 11.9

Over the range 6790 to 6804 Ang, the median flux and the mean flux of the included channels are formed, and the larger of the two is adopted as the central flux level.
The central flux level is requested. 6.15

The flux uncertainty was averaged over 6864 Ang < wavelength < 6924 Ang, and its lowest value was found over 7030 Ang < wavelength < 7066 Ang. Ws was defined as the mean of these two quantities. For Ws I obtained 0.222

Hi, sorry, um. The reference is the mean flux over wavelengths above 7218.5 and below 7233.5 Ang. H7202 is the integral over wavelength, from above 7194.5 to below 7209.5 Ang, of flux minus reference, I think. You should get -1.2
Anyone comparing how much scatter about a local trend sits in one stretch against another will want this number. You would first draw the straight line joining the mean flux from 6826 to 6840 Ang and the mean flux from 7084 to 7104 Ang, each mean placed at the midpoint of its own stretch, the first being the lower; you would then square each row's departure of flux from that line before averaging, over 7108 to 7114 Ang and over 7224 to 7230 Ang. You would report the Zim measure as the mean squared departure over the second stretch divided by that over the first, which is 4.1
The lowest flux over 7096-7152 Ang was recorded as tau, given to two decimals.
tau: 5.39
